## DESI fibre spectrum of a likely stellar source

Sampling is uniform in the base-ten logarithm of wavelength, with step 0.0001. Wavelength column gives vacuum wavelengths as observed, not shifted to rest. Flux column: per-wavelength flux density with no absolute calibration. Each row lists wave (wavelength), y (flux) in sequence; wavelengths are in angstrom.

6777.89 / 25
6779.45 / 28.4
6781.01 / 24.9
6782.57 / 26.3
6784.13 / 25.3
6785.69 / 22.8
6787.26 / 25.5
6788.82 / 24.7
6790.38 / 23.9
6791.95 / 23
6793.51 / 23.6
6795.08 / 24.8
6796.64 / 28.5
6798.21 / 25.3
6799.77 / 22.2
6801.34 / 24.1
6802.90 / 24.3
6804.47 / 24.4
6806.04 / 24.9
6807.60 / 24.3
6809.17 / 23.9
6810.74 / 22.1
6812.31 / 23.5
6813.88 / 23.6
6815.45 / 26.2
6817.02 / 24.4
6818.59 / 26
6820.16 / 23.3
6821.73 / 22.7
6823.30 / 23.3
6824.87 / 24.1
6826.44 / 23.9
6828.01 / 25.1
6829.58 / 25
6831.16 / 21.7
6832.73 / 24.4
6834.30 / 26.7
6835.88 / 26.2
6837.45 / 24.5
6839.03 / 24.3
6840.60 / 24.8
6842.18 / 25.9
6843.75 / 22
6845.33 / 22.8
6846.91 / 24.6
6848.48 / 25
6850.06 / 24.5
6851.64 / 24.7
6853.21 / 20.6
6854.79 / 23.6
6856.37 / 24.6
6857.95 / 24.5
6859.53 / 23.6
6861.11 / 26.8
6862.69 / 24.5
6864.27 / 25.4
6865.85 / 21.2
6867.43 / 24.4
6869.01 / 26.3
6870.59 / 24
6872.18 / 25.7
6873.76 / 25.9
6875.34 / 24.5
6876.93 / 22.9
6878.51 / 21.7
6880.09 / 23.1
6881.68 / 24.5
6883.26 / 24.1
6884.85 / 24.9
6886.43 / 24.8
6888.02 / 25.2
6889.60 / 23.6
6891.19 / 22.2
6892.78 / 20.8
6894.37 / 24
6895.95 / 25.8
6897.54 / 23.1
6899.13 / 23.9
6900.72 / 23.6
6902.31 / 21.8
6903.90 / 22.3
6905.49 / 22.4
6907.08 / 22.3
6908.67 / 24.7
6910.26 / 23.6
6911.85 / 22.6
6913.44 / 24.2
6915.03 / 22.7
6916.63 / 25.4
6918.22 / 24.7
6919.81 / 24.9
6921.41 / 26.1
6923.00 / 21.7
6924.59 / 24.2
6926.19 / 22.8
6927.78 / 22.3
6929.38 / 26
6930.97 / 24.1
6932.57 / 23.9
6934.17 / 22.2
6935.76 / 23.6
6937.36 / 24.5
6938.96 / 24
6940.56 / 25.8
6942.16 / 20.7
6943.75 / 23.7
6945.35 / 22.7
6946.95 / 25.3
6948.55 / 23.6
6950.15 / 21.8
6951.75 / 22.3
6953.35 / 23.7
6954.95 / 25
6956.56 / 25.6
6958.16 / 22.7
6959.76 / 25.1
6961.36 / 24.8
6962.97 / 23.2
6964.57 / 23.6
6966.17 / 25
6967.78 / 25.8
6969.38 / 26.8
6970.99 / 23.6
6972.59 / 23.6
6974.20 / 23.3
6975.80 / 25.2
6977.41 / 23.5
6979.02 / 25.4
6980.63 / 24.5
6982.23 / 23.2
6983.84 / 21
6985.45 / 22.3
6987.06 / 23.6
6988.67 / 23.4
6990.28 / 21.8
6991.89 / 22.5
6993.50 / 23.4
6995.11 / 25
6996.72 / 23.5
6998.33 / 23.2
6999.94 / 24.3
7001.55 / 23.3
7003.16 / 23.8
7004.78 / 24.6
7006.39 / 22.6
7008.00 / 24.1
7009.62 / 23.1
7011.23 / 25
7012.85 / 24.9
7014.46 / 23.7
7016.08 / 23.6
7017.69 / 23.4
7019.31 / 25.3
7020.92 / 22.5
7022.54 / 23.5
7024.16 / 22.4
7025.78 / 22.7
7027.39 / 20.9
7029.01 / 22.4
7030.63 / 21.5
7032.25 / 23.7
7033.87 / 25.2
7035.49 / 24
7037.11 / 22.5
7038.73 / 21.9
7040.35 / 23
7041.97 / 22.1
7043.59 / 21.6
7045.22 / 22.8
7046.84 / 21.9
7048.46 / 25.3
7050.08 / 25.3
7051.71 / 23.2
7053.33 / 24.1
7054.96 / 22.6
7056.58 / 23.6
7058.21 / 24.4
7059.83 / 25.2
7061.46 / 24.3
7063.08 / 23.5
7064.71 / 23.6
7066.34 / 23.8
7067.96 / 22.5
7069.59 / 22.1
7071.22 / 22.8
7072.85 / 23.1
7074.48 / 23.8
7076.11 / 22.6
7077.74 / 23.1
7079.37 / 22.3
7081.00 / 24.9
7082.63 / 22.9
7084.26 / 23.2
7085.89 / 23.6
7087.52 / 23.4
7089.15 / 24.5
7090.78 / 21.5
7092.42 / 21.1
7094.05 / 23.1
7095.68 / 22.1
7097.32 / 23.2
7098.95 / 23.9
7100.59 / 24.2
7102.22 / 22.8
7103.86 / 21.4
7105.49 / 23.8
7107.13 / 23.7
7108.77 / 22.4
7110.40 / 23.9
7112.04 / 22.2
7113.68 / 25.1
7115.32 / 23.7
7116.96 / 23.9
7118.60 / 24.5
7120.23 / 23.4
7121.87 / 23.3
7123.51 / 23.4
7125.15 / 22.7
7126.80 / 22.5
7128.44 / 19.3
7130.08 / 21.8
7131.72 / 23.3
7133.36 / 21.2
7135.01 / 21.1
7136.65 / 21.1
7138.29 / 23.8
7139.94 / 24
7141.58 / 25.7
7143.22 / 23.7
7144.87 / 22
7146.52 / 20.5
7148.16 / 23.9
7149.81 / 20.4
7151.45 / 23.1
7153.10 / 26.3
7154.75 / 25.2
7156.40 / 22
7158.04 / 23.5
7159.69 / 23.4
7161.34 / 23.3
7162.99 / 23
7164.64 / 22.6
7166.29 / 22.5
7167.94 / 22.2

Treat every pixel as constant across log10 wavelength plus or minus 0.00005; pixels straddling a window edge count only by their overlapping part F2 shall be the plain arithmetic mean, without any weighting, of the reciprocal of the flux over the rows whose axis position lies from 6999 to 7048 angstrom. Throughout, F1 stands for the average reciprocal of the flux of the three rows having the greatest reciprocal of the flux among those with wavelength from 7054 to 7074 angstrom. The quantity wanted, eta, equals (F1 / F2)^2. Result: 1.07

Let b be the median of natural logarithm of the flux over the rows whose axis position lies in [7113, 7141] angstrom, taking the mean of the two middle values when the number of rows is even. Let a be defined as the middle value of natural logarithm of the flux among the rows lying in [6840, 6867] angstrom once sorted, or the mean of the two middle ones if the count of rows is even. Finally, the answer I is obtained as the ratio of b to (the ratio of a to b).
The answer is 3.10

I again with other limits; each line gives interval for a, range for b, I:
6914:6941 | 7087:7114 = 3.11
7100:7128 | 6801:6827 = 3.21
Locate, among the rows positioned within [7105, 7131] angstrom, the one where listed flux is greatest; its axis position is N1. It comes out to 7113.68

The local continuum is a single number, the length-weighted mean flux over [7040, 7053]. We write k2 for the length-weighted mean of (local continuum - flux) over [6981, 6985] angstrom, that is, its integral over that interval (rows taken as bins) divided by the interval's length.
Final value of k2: 0.8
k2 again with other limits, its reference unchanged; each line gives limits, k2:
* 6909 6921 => -0.9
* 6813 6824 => -1.0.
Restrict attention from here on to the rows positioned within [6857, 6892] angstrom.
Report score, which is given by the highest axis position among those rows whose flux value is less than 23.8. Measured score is 6891.19 angstrom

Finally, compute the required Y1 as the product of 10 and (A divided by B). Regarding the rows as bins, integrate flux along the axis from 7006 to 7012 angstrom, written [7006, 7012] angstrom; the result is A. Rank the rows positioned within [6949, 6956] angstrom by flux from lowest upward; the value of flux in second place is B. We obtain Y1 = 64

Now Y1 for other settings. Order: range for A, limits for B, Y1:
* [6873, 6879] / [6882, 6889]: 58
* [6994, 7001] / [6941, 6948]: 74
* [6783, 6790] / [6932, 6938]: 73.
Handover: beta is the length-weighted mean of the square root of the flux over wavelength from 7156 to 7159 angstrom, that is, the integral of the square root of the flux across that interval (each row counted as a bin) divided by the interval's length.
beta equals 4.793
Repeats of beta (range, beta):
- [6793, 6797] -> 5.042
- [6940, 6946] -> 4.811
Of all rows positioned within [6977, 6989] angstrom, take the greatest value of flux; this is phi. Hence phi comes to 25.4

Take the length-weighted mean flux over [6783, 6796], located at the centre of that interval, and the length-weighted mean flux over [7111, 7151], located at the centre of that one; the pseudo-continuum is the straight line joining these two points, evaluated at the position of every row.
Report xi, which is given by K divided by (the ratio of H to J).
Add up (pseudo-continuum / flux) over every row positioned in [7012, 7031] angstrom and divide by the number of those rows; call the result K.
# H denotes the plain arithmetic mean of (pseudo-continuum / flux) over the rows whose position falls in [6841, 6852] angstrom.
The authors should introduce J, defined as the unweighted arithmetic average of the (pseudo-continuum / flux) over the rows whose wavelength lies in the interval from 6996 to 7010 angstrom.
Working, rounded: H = 1.00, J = 0.99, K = 1.01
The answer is 1.01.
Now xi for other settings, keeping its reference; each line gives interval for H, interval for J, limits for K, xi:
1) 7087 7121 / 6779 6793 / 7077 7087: 0.98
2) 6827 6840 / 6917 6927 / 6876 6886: 1.03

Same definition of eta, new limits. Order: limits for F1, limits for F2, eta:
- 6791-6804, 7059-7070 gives 1.05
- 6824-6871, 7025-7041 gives 1.15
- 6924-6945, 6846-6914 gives 1.20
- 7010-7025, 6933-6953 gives 1.04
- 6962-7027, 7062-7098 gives 1.12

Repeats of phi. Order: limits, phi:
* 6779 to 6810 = 28.5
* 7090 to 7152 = 25.7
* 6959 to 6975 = 26.8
